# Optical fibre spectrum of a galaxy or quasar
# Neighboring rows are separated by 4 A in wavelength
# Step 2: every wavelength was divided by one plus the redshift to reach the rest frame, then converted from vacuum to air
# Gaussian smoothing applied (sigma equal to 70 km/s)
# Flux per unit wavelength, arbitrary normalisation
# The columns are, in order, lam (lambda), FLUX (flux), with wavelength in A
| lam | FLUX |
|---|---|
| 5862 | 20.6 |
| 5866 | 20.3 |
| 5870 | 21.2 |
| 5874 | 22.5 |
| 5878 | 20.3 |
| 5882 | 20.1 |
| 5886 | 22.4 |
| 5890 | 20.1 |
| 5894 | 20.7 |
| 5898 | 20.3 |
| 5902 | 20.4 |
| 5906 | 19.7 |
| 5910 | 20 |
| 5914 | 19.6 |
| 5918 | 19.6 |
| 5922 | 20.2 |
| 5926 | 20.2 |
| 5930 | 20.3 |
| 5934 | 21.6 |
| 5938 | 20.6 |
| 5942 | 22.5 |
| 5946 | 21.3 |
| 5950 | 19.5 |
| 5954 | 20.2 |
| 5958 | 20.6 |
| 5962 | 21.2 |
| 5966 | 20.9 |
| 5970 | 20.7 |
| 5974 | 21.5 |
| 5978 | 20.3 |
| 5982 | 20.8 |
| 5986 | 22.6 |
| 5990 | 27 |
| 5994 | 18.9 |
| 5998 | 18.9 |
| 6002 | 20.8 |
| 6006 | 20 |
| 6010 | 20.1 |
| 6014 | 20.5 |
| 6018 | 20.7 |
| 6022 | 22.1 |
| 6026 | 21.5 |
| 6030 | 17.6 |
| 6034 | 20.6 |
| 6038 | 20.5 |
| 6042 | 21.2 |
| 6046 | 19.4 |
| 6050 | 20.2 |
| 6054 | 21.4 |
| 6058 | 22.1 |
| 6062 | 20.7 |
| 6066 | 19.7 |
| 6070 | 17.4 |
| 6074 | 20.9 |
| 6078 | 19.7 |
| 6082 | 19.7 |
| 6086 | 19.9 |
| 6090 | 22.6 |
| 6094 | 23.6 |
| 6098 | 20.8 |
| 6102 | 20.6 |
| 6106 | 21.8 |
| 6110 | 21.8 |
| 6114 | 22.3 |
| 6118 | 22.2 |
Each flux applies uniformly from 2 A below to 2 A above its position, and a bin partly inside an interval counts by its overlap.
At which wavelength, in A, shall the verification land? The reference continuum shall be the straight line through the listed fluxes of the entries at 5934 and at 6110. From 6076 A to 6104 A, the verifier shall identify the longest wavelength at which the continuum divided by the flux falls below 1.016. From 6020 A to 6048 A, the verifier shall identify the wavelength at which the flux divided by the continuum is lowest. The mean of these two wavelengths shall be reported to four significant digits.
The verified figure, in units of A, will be 6062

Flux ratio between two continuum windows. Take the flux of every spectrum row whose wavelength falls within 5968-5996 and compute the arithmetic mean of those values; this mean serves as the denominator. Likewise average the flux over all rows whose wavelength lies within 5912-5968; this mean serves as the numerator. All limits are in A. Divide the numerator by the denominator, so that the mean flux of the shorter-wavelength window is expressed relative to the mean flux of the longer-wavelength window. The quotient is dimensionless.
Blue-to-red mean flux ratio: 0.95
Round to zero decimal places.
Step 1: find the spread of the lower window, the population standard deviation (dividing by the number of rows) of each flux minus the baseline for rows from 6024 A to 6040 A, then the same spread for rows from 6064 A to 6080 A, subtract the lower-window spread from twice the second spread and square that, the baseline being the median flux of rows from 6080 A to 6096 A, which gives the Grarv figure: 1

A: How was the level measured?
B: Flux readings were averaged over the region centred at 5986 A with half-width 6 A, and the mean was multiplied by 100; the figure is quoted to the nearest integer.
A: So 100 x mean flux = 2347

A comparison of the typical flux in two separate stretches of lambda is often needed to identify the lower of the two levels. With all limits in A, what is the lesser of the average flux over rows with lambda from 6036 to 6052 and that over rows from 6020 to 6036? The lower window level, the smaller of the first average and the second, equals 20.3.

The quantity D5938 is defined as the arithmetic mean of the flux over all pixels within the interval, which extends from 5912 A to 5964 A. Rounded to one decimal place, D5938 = 20.6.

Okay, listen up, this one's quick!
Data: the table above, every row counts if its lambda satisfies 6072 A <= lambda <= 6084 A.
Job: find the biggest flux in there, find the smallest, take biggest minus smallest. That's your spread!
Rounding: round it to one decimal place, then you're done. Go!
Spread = 1.2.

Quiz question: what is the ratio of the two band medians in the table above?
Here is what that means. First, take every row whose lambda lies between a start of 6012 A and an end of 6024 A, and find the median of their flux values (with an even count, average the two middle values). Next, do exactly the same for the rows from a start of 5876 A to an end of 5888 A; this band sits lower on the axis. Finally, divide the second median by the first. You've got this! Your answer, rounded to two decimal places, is 0.98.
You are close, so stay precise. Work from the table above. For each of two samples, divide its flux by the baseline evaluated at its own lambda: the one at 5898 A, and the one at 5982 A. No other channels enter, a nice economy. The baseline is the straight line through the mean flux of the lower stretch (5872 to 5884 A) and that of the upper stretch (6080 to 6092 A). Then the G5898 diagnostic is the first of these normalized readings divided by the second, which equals 0.97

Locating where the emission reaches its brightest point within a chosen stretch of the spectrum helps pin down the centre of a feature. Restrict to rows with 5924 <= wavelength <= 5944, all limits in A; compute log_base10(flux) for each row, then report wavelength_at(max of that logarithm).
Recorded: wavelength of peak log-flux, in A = 5942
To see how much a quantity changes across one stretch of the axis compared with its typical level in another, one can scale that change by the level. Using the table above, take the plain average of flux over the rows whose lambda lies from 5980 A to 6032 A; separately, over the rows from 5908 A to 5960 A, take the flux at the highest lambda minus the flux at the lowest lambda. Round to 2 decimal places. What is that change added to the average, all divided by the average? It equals 1.03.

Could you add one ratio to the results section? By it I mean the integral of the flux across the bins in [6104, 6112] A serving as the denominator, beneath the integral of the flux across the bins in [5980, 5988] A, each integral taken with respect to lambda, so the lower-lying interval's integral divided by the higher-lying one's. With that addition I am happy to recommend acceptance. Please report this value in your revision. 1.00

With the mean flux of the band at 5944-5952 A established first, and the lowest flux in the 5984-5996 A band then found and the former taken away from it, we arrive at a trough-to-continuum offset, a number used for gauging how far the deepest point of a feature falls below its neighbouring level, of -1.5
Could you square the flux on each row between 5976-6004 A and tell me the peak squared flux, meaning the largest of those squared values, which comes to 729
